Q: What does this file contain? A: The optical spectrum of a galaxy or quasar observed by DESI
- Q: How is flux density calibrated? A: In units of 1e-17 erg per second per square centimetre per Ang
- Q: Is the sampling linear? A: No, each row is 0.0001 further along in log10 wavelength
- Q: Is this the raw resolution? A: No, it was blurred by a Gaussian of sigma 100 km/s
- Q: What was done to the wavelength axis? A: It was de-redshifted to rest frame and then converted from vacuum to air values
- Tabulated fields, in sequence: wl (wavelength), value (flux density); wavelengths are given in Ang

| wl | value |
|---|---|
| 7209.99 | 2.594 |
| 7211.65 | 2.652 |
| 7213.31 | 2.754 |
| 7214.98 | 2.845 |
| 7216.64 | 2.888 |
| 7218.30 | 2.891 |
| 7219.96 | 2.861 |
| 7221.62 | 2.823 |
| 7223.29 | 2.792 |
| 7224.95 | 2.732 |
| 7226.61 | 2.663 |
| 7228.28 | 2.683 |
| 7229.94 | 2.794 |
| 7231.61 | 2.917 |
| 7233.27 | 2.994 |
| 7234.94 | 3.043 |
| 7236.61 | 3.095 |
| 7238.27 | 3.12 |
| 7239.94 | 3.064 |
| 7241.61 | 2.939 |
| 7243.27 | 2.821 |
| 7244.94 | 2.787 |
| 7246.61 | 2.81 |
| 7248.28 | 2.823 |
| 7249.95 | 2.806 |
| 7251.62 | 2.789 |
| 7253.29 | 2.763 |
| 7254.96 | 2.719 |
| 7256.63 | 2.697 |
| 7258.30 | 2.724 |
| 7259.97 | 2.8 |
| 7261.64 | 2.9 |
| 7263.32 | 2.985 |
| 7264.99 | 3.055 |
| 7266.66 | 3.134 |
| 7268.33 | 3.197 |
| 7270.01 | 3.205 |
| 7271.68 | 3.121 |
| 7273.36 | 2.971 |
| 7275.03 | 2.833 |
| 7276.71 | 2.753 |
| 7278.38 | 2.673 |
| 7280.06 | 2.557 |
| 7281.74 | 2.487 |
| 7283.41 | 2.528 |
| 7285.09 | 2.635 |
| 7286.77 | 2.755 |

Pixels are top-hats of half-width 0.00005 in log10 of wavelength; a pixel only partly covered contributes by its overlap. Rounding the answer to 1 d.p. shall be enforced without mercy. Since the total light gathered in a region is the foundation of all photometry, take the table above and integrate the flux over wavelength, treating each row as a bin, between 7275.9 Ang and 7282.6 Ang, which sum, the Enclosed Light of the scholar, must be 17.5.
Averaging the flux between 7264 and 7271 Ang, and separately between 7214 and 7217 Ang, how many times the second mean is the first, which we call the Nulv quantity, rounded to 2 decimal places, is 1.10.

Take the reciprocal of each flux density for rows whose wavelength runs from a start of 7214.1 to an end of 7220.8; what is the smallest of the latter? 0.346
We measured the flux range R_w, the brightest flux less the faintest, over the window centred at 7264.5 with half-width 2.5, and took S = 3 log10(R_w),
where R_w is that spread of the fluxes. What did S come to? -2.5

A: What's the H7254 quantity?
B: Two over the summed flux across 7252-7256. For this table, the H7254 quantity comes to 0.365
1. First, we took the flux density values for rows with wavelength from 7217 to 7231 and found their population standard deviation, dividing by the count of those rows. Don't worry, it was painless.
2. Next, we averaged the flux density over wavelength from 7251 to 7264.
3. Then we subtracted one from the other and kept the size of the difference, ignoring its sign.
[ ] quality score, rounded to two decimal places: 2.72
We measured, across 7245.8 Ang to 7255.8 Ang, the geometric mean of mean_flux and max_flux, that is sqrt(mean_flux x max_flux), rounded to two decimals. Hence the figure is 2.80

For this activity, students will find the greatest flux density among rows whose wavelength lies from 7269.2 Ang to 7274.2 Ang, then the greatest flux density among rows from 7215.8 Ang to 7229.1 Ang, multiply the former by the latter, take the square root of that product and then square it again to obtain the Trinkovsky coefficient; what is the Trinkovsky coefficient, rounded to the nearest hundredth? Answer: 9.27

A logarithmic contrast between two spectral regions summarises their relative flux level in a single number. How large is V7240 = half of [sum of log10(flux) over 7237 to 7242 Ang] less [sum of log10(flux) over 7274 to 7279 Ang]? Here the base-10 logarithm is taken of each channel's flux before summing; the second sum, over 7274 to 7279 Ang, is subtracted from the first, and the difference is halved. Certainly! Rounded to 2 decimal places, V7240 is 0.06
